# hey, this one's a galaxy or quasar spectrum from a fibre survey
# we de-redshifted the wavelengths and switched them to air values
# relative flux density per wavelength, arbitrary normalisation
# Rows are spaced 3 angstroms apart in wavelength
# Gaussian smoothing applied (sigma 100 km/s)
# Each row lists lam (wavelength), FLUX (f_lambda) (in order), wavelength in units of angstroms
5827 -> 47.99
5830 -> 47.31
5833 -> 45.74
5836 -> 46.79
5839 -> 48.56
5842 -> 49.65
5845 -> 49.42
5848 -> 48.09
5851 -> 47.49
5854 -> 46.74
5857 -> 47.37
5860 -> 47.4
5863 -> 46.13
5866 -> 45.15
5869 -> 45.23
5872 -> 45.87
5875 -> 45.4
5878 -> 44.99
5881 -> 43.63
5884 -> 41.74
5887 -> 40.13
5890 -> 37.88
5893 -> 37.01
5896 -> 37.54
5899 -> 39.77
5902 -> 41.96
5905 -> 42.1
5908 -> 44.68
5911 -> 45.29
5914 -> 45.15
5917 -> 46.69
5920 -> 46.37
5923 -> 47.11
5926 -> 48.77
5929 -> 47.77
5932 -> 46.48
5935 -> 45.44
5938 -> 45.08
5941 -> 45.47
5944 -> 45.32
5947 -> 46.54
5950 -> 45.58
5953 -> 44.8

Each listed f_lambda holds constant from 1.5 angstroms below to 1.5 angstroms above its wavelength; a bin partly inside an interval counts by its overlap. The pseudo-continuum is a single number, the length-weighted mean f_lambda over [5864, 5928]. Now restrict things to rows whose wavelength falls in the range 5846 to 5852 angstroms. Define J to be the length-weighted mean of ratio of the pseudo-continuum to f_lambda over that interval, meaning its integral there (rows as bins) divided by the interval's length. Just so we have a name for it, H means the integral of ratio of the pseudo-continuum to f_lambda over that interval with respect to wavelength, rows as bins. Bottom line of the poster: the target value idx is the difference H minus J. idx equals 4.5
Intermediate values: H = 5.44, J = 0.91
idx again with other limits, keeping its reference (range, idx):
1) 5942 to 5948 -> 4.7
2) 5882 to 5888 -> 5.3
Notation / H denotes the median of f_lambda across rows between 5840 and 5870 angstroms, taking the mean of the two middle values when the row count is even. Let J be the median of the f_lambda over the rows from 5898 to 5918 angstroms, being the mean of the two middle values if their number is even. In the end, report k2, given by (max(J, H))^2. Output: 2245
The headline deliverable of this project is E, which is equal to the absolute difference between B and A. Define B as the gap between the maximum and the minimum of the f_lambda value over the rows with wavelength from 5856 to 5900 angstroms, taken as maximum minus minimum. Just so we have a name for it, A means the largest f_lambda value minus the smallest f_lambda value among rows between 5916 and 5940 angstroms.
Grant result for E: 6.7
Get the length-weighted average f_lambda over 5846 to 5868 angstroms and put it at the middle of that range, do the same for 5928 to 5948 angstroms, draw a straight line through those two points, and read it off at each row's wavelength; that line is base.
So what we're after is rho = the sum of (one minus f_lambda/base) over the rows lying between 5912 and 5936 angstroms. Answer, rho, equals -0.1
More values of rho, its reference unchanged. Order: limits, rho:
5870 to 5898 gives 1.0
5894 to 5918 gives 0.6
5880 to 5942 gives 1.2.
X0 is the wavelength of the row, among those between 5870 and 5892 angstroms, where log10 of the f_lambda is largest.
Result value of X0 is 5872 angstroms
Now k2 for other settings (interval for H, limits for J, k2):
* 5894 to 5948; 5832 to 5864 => 2247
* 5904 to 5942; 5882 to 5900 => 2068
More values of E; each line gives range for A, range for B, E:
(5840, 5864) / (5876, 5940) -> 8.2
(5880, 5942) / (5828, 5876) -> 7.3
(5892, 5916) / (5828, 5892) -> 3.5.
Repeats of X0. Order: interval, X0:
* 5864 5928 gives 5926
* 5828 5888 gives 5842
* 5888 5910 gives 5908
